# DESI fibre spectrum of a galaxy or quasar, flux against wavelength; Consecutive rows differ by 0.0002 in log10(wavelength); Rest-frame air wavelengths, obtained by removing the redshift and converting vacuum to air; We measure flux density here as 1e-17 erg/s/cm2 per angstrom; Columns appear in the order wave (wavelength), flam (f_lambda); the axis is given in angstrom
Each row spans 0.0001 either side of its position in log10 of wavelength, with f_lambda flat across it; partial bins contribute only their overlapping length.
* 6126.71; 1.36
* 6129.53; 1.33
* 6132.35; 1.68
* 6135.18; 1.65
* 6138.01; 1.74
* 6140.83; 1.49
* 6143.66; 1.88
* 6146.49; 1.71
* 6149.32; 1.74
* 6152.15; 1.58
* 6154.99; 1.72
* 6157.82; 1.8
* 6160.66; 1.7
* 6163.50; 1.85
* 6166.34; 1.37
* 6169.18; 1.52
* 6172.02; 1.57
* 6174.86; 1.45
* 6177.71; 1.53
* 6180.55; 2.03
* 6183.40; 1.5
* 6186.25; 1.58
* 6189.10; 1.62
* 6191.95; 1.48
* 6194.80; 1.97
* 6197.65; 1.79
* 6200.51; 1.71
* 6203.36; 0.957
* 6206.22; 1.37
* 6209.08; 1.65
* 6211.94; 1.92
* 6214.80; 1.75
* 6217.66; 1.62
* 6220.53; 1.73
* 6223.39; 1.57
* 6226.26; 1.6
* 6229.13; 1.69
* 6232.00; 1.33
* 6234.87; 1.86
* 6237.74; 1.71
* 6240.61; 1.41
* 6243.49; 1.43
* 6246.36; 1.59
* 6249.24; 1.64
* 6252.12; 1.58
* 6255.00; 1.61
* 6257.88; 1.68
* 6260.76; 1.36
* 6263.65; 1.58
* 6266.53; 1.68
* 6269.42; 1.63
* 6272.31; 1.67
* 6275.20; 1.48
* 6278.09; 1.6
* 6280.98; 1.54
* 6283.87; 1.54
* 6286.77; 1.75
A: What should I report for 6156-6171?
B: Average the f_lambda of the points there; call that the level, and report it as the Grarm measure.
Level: 1.65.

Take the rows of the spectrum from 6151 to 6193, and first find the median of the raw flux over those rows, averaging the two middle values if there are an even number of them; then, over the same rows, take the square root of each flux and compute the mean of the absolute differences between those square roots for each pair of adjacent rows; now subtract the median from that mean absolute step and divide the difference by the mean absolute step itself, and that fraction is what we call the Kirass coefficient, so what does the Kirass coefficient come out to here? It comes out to -21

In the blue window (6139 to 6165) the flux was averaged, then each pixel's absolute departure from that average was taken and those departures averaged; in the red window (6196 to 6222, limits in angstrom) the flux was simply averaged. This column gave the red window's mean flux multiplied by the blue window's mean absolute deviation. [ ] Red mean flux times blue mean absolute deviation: 0.14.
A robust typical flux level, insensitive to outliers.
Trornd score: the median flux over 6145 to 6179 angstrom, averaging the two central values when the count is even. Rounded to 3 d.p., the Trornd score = 1.640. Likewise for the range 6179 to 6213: 1.635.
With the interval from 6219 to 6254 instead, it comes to 1.595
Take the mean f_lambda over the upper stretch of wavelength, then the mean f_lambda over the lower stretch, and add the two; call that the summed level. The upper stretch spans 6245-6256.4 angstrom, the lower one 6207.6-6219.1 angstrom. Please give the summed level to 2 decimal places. 3.34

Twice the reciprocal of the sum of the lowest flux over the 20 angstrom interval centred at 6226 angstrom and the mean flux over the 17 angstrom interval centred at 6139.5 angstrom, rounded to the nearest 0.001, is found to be 0.662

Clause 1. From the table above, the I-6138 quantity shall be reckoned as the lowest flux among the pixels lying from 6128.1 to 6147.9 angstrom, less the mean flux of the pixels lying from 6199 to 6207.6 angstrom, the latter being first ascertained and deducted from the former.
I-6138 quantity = -0.02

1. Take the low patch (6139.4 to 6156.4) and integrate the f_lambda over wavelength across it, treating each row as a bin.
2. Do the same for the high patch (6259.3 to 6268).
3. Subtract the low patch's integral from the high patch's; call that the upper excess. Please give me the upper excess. -15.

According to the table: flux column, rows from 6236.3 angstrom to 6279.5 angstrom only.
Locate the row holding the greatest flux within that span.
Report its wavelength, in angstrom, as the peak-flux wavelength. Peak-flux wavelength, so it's 6237.74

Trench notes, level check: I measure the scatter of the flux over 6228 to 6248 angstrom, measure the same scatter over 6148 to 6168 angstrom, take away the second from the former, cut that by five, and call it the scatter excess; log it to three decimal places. 0.006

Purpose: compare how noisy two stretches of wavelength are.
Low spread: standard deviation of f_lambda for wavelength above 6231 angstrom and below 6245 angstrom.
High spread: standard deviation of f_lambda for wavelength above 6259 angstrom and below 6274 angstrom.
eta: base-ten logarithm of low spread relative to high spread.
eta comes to 0.24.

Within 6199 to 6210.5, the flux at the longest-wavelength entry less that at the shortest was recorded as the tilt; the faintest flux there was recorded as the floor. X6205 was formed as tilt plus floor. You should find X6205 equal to 0.90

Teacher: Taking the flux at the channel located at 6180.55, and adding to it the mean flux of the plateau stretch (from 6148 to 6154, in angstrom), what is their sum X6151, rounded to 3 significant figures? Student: 3.69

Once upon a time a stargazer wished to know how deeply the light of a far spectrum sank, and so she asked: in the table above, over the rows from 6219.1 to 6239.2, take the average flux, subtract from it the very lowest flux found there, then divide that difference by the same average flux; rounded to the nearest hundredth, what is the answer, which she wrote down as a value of 0.19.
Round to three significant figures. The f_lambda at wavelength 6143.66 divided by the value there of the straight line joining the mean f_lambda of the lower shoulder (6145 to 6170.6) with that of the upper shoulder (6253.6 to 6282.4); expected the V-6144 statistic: 1.12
